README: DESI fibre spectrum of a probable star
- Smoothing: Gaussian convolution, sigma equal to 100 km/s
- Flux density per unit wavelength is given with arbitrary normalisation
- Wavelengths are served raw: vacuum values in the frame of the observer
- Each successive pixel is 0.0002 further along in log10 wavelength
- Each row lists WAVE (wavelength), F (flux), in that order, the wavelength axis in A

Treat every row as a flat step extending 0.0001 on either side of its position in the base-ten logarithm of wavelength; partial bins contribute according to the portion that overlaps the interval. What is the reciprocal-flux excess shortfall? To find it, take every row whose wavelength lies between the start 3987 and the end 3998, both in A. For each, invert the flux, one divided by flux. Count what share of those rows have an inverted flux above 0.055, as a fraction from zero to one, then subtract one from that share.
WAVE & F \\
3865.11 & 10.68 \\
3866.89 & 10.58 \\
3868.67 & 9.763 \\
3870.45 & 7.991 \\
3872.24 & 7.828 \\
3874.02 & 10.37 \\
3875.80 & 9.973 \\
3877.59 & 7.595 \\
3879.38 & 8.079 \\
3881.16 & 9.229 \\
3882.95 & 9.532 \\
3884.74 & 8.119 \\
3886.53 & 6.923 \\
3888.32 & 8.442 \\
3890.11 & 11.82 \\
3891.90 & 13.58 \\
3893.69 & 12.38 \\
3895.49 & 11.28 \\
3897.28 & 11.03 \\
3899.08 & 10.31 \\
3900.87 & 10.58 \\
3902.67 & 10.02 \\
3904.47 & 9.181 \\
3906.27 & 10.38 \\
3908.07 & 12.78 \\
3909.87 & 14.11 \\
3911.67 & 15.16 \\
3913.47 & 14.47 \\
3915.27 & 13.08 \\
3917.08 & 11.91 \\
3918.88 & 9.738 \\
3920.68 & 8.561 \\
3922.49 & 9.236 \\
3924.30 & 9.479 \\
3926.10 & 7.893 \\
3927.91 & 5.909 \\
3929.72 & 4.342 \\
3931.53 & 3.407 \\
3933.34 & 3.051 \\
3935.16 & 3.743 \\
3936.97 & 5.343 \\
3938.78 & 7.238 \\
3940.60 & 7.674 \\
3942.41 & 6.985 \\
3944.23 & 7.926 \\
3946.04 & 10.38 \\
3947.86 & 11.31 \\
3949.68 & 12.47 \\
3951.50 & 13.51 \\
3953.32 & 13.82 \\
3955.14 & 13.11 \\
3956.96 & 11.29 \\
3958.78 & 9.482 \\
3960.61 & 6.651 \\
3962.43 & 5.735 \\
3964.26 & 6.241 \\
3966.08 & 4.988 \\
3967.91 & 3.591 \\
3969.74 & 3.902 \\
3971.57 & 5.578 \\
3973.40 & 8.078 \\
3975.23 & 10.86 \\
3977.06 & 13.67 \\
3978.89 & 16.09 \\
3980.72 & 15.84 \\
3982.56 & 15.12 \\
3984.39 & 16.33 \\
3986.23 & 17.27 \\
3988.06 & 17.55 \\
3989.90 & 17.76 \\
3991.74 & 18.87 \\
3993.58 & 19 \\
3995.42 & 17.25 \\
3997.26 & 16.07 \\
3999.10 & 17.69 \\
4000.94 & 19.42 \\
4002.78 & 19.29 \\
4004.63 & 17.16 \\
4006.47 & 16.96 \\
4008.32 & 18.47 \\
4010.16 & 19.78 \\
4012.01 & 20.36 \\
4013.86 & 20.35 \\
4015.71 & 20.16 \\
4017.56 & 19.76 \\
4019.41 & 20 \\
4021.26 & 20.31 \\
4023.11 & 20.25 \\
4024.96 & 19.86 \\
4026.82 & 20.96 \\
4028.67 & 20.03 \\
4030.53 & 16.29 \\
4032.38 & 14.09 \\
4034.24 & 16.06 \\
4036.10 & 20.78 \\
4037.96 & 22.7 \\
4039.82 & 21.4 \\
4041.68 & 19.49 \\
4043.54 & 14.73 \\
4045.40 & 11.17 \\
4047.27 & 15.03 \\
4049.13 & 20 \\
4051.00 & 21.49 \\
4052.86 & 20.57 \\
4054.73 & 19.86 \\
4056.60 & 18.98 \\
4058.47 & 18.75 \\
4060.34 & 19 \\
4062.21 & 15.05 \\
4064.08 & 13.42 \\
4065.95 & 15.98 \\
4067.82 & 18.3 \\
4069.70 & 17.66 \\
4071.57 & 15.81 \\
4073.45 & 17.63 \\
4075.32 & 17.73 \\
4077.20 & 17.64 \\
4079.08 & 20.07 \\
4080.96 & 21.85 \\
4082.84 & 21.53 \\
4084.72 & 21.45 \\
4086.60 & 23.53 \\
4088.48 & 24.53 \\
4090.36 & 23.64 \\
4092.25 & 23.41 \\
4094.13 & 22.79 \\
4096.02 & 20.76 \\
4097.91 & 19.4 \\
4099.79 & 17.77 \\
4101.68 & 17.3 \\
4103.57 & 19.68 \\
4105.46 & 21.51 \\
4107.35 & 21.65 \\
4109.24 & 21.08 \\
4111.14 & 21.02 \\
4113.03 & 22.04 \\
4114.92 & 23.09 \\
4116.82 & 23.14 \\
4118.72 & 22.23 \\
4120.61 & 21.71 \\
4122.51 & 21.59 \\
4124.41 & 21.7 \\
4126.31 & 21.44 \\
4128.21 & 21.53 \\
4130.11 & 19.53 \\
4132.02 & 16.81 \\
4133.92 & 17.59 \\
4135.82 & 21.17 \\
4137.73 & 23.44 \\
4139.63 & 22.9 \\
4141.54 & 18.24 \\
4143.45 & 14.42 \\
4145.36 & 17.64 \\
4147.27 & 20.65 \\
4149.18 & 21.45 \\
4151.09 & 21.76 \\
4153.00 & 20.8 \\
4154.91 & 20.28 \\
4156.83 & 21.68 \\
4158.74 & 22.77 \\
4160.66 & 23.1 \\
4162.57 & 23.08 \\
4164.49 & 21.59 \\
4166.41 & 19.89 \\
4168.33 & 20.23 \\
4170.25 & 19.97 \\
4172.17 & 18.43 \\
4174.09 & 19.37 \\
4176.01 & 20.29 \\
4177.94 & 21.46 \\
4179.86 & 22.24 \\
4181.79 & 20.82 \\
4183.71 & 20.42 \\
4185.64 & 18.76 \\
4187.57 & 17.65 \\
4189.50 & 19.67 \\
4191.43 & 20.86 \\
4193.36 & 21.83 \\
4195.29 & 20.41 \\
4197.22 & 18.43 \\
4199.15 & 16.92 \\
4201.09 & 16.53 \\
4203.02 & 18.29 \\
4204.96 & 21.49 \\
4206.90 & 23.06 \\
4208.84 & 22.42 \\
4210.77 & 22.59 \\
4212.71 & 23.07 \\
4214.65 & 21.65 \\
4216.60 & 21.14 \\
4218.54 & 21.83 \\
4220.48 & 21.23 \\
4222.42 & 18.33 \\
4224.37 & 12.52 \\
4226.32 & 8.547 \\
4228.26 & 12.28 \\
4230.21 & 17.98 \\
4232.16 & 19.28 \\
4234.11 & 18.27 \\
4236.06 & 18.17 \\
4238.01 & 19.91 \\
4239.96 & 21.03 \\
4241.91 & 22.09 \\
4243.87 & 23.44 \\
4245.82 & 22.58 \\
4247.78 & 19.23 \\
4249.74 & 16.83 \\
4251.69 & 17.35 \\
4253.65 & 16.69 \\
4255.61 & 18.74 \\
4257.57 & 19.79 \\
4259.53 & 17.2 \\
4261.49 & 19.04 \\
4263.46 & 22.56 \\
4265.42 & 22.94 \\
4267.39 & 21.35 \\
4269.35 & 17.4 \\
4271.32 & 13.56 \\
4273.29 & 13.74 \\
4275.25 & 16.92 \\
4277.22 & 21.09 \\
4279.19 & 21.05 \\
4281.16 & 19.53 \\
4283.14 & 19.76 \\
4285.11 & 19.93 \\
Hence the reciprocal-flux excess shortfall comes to -0.33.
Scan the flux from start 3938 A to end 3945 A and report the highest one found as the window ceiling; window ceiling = 7.926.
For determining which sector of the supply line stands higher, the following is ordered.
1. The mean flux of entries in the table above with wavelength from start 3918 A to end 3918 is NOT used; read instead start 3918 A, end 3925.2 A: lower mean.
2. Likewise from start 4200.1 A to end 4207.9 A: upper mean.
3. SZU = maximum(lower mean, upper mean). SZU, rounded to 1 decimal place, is 19.8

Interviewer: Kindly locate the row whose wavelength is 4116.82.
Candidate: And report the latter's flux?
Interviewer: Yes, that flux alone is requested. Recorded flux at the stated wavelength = 23.14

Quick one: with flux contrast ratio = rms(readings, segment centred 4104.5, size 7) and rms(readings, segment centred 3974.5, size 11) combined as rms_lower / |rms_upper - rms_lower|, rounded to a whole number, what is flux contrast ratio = 1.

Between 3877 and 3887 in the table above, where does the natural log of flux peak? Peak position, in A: 3882.95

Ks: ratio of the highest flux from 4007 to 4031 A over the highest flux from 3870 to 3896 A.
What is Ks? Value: 1.5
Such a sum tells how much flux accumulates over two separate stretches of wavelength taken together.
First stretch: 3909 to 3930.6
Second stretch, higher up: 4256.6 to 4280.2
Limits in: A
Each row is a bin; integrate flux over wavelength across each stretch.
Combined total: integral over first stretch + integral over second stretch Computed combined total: 669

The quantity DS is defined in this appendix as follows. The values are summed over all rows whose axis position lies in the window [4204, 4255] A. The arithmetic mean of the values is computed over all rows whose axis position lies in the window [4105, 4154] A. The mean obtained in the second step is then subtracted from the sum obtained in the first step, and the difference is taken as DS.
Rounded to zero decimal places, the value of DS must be 482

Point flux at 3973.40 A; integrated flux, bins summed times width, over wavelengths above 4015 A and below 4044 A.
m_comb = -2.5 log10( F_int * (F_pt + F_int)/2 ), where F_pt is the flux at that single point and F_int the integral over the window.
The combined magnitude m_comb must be -13.0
